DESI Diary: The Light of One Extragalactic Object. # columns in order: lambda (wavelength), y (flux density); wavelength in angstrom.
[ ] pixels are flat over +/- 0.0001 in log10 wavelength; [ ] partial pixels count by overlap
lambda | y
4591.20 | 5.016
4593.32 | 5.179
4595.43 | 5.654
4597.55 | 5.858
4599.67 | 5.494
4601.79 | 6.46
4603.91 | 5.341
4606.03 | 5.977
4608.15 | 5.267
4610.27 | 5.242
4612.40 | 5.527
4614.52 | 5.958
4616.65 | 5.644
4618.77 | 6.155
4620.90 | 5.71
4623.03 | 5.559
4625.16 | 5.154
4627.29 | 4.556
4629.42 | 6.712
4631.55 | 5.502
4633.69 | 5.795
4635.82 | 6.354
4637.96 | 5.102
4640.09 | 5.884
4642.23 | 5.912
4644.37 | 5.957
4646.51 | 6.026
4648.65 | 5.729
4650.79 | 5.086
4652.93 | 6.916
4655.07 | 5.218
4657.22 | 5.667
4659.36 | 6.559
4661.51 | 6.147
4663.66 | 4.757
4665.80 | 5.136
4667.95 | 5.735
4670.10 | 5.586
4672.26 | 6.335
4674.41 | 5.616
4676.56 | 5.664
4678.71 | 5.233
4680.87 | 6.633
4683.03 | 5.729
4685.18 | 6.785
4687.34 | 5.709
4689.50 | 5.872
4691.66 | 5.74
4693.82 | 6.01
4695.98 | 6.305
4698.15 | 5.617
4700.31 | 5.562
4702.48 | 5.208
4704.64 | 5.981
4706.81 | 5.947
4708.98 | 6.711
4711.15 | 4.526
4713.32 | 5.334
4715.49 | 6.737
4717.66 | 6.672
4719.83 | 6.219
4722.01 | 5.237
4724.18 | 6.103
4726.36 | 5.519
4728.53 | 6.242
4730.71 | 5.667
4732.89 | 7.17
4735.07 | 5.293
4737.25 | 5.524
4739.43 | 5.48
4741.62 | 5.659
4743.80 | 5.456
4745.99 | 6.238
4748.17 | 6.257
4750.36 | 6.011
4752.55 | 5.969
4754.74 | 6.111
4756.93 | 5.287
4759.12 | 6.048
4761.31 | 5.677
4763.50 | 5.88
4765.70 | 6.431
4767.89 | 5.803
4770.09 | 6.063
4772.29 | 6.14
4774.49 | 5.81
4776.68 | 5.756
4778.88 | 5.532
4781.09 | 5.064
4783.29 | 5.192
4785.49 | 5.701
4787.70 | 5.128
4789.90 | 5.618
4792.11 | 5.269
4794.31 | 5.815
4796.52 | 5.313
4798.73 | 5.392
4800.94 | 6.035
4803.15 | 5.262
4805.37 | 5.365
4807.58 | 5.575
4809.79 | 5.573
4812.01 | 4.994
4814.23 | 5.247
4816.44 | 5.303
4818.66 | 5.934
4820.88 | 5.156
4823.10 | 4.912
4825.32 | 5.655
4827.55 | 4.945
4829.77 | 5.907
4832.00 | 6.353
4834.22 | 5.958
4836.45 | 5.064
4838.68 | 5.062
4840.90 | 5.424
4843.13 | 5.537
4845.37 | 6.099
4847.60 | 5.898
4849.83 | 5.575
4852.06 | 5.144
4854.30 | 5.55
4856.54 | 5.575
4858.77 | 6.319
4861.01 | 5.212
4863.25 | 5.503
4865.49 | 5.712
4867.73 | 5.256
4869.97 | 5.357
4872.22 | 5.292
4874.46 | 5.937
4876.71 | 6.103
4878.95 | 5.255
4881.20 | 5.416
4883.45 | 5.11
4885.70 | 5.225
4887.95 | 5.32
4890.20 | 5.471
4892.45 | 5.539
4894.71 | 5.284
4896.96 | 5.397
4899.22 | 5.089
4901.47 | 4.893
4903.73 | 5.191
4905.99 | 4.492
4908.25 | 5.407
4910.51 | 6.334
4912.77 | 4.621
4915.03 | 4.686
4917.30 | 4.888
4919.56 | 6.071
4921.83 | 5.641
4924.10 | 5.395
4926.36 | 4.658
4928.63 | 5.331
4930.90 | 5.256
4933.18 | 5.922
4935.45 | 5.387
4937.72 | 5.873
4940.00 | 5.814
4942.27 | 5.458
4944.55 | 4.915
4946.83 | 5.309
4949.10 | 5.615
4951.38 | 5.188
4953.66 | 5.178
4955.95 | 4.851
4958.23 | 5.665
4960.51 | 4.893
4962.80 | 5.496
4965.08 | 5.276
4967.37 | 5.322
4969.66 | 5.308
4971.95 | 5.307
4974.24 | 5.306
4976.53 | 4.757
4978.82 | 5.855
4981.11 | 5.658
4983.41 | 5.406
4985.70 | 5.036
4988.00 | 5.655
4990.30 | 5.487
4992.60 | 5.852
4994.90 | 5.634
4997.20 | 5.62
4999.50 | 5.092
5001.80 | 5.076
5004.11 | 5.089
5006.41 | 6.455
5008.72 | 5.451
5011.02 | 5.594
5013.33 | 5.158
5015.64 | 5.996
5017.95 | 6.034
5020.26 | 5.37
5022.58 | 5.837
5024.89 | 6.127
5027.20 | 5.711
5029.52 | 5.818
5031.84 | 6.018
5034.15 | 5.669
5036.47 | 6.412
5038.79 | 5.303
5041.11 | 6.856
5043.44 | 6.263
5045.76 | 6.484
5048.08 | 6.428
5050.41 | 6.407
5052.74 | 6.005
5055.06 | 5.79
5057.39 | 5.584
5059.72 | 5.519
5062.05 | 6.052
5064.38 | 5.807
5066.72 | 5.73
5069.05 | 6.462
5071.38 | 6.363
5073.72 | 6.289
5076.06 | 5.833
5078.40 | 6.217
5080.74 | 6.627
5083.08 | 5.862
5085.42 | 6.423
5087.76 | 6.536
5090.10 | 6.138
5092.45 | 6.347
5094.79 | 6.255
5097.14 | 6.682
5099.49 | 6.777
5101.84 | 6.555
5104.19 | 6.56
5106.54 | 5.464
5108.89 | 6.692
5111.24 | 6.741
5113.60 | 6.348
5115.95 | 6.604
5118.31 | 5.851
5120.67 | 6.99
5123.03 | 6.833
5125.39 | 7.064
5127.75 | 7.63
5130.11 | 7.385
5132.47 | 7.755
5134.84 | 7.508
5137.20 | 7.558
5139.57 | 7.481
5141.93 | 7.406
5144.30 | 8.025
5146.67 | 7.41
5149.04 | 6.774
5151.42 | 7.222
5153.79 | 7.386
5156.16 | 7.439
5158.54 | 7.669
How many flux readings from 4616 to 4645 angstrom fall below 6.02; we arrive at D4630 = 11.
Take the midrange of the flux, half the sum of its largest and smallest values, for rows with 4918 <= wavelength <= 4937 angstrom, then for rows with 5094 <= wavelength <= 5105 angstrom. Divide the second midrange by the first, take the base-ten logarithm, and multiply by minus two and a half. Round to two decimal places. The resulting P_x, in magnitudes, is -0.21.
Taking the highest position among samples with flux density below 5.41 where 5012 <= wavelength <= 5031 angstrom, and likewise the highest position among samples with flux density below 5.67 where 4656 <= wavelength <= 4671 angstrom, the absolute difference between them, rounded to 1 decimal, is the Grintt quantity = 350.2 angstrom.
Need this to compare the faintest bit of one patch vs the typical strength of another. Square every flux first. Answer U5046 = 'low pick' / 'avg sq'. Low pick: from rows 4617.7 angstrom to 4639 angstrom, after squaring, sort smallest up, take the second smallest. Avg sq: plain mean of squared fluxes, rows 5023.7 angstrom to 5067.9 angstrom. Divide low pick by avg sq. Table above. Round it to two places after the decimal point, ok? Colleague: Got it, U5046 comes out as 0.72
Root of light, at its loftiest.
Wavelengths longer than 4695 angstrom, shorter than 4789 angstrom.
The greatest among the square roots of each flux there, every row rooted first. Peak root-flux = 2.68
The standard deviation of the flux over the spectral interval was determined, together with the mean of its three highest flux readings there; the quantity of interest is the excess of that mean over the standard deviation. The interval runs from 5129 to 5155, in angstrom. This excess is 7.5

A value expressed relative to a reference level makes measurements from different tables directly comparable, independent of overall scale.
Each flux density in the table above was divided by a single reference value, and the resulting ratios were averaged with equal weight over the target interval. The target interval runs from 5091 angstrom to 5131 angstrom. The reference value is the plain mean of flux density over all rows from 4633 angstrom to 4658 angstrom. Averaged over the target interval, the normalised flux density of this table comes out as 1.14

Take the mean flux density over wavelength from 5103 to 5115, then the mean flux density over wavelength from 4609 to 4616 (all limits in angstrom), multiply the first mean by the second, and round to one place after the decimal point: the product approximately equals 35.5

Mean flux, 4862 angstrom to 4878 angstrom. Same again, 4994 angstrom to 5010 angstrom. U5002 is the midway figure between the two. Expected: 5.54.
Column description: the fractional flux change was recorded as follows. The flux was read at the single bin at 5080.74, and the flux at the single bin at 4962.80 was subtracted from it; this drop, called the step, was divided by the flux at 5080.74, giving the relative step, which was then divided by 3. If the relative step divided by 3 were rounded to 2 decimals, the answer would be 0.06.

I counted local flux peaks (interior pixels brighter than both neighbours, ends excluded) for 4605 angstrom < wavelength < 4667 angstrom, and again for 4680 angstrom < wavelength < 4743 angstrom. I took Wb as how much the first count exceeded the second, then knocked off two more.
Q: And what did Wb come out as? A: -5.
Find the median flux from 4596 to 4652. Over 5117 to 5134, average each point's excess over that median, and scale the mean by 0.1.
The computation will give 0.14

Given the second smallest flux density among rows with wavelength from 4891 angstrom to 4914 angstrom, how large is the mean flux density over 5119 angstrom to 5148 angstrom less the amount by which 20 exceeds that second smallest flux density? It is -8.0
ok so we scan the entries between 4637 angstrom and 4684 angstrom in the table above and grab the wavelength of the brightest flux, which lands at 4652.93 angstrom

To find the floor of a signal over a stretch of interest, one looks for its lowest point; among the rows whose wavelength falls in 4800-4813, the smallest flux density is 4.994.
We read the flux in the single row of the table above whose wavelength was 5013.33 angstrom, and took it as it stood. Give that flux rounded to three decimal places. 5.158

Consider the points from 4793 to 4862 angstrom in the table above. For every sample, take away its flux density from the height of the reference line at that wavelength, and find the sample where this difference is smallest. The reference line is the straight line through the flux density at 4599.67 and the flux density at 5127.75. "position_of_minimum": 4832.00 angstrom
